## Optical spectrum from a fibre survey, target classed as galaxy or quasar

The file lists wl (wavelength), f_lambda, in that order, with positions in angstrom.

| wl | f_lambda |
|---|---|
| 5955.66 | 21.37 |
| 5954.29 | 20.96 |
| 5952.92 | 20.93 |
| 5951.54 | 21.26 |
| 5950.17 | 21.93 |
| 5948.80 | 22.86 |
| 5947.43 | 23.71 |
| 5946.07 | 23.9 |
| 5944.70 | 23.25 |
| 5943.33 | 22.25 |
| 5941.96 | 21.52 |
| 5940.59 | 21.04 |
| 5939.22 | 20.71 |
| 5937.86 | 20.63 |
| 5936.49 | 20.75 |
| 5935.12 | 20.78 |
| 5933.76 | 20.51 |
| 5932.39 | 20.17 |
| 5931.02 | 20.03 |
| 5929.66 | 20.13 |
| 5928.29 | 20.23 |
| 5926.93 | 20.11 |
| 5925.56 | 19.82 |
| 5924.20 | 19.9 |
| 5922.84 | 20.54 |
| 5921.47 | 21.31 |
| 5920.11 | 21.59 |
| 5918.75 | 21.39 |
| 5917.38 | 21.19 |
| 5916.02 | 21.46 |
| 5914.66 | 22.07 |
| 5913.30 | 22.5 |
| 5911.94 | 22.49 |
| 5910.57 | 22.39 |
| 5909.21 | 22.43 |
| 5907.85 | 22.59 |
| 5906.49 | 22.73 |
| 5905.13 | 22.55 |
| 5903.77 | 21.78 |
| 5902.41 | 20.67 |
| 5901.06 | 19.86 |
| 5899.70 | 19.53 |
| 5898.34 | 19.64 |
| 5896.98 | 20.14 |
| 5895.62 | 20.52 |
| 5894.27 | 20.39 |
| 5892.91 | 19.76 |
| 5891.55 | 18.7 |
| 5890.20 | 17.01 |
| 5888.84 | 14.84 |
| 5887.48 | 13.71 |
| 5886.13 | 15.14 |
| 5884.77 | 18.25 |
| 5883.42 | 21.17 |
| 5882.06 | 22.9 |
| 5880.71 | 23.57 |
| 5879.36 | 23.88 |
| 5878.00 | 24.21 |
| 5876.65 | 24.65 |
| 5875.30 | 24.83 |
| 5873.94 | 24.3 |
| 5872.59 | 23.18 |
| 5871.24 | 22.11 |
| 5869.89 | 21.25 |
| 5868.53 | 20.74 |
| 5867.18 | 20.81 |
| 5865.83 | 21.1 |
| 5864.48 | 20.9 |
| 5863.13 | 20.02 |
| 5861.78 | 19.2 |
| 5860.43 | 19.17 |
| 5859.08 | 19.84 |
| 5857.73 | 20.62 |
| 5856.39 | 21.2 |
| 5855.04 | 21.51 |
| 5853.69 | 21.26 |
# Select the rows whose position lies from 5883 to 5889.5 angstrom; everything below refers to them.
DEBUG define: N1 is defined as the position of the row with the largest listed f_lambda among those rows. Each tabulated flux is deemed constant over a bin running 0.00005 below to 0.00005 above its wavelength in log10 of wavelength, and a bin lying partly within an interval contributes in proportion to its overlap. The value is 5883.42 angstrom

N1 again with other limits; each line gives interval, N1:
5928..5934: 5933.76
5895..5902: 5895.62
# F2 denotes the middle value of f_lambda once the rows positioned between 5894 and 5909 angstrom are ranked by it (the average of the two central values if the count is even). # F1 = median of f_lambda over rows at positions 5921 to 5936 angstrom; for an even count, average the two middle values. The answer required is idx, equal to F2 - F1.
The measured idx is 0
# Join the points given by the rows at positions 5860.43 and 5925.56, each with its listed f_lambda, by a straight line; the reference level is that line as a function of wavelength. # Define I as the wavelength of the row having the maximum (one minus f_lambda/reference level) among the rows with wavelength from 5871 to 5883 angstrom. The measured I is 5871.24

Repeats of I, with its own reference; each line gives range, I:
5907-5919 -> 5917.38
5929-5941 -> 5931.02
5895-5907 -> 5899.70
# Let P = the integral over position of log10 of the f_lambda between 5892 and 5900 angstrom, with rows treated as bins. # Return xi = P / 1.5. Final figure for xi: 6.9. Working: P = 10.4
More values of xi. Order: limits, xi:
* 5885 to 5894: 7.3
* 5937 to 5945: 7.1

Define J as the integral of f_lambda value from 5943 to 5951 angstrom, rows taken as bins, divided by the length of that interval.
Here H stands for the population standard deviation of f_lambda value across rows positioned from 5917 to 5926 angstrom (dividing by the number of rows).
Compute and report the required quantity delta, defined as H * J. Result 15.6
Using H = 0.68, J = 23.0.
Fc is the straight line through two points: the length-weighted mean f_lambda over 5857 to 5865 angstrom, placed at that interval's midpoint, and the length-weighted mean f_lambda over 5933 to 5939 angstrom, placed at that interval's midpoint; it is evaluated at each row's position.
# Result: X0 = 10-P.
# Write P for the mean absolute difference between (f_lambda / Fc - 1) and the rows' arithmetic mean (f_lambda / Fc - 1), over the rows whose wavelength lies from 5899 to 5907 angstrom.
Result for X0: 9.94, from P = 0.06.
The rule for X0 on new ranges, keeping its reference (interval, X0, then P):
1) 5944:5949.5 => 9.98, 0.02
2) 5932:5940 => 9.99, 0.01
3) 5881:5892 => 9.87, 0.13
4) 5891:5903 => 9.98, 0.02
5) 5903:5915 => 9.99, 0.01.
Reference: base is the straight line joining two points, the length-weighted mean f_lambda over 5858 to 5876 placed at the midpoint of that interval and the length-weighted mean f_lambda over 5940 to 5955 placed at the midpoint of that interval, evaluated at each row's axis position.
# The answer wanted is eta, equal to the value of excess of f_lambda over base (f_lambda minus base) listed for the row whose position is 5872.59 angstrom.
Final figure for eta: 1.8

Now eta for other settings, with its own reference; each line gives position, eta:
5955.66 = -0.9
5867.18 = -0.5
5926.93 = -1.8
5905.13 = 0.8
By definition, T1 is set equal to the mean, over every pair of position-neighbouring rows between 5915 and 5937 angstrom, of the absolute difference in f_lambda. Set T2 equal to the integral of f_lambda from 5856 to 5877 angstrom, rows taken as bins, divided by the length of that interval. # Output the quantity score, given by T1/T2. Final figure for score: 0.0119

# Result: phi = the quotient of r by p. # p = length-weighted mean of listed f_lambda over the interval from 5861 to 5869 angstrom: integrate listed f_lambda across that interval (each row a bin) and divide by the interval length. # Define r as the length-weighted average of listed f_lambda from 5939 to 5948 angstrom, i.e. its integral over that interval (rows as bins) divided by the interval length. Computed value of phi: 1.10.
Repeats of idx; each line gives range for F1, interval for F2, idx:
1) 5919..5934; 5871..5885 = 3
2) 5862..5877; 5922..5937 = -1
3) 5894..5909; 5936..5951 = 1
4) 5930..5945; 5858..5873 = 0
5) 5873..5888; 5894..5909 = -3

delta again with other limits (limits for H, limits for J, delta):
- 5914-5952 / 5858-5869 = 22.4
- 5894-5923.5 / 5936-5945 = 22.0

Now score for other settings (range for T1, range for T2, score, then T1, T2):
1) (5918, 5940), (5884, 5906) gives 0.0125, 0.24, 19.0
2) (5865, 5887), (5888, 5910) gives 0.0468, 0.94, 20.2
